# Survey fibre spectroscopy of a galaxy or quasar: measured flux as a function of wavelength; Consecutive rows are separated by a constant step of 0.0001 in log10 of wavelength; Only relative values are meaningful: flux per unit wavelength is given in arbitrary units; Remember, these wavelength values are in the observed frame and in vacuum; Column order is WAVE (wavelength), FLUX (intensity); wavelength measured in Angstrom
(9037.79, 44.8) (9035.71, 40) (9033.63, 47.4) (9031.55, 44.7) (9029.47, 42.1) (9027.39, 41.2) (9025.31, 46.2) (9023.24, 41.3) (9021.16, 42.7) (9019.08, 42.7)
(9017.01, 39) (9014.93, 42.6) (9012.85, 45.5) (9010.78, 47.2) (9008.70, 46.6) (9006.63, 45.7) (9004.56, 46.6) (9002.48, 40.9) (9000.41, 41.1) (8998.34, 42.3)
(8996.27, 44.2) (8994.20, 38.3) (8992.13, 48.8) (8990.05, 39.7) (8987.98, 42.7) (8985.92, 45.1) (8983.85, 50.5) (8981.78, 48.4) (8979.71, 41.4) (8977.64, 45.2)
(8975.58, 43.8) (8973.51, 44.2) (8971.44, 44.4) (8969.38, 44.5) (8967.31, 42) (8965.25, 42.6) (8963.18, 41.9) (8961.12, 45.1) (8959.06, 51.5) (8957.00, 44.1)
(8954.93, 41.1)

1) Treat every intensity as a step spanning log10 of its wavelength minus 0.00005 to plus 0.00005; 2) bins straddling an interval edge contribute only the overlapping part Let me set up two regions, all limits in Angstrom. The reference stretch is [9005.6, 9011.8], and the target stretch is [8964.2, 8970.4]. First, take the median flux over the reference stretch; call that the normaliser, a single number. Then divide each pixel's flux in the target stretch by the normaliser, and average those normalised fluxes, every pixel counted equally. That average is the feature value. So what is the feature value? 0.92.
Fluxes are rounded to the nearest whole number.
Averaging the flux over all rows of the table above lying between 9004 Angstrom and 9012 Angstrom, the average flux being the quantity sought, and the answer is 47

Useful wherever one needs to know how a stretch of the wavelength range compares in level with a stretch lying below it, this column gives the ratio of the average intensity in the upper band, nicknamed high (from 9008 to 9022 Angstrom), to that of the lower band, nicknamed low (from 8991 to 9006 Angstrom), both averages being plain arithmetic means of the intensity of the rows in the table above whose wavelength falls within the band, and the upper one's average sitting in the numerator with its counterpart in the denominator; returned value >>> 1.01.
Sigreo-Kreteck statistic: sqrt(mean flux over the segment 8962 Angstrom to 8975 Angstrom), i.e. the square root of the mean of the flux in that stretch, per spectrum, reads 6.58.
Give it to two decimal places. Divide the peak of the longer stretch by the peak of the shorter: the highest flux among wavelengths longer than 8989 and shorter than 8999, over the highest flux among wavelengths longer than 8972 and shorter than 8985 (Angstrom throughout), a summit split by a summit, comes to 0.97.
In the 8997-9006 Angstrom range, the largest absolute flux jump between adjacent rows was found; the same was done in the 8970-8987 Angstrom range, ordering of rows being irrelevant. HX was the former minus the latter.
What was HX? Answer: -1.3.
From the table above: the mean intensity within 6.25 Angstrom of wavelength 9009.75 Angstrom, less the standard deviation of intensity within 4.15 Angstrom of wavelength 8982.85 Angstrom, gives 42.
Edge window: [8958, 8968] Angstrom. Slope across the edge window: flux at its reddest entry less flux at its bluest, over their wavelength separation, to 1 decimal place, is -1.2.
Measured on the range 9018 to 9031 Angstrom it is -0.1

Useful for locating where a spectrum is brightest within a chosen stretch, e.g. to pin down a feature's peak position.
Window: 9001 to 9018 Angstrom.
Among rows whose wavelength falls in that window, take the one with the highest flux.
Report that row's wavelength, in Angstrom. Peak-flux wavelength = 9010.78 Angstrom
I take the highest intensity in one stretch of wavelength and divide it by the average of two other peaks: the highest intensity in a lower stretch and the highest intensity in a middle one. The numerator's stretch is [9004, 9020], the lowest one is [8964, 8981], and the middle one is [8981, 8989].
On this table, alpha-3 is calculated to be 0.99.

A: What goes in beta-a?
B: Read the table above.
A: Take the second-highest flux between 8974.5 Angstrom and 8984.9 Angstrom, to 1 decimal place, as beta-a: 48.4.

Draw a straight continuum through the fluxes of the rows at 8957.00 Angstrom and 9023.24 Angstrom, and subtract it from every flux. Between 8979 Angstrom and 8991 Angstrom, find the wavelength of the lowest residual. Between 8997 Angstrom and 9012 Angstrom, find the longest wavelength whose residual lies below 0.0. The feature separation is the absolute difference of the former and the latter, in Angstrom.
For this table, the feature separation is 12.4 Angstrom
